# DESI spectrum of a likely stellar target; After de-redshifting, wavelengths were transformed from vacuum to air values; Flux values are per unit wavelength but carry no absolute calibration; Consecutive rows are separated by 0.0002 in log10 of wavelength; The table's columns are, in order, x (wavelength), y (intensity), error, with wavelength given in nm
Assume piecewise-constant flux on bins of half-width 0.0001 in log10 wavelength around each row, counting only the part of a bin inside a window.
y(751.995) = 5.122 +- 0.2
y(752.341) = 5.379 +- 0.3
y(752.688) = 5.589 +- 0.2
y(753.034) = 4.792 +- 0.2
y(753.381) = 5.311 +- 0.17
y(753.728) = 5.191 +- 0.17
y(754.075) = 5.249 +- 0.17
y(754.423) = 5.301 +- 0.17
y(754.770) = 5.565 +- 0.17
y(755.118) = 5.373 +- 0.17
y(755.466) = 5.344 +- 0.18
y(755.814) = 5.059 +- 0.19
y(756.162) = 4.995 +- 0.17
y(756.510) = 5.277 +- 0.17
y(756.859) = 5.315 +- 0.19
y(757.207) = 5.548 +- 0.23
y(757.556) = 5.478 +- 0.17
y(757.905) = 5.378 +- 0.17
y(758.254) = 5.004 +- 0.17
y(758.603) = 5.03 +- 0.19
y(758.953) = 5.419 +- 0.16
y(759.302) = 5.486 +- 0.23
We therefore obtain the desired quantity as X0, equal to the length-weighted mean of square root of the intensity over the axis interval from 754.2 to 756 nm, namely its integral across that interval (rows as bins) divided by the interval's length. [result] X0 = 2.31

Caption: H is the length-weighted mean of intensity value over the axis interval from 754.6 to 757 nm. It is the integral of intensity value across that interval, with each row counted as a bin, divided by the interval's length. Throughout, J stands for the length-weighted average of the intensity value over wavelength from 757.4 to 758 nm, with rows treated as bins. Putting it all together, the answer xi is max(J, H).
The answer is 5.43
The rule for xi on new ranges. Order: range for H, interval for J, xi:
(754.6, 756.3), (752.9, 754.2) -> 5.27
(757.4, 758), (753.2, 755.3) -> 5.43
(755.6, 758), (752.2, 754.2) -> 5.29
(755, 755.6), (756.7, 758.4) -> 5.36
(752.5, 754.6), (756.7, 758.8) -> 5.29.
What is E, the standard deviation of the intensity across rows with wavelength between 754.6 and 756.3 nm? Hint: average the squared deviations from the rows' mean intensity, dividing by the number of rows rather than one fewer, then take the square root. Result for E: 0.211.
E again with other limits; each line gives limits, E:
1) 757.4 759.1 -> 0.203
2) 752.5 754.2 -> 0.257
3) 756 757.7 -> 0.192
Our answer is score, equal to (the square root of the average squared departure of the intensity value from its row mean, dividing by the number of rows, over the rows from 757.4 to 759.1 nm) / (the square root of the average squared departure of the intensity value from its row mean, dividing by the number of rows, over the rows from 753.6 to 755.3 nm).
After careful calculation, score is 1.6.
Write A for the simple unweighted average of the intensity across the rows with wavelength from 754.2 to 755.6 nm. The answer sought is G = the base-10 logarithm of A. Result 0.732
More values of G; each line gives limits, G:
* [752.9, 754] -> 0.707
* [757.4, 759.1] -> 0.721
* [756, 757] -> 0.716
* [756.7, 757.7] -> 0.736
